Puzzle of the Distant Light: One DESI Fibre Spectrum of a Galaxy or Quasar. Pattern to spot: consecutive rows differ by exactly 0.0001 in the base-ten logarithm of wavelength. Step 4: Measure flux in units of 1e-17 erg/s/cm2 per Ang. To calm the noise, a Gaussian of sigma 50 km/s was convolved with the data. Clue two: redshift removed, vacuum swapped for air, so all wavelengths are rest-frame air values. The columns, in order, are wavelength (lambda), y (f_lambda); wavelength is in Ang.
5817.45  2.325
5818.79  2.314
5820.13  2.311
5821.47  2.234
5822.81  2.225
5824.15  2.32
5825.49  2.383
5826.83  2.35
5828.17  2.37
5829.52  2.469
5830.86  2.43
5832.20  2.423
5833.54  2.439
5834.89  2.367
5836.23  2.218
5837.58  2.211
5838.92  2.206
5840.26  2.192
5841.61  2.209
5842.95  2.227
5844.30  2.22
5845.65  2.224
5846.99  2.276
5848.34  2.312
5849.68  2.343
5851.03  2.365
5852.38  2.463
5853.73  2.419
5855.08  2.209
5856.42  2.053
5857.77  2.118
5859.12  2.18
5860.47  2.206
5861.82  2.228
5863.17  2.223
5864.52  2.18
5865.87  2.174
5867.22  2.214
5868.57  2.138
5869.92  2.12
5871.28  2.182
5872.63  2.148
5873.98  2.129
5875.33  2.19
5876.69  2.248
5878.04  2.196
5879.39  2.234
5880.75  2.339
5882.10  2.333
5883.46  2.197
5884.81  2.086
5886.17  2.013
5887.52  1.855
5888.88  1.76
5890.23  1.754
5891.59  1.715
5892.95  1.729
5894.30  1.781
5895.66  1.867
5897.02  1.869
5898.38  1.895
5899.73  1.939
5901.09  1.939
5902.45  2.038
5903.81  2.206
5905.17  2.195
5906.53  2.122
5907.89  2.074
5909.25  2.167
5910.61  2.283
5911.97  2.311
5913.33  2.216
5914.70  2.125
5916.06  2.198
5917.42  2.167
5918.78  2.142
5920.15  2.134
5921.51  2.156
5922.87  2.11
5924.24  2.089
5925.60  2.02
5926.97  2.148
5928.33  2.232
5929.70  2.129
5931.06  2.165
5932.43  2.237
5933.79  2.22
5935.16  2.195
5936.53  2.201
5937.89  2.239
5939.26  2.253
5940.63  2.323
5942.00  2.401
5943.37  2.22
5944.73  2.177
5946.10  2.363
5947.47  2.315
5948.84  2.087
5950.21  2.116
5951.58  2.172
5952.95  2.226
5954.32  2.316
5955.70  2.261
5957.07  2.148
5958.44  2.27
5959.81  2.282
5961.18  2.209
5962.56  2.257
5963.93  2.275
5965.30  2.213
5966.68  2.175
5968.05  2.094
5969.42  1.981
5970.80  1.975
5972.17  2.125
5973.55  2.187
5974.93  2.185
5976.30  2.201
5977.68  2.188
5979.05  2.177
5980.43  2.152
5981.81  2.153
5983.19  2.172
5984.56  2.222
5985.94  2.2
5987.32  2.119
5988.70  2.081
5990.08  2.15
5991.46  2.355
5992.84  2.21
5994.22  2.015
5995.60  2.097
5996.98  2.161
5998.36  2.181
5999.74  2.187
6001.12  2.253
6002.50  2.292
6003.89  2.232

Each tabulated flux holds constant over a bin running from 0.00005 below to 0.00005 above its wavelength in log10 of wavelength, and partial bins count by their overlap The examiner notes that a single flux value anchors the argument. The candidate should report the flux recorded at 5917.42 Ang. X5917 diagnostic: 2.167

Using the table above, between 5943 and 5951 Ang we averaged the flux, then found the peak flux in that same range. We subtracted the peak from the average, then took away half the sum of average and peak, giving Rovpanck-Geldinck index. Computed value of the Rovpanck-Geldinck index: -2.44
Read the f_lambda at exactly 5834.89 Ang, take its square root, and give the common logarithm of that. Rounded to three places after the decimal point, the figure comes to 0.187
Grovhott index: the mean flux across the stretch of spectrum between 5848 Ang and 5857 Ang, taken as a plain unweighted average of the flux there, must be 2.31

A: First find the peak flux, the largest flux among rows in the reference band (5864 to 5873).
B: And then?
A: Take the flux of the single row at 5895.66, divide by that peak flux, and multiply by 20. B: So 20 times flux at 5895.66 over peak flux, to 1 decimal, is 16.9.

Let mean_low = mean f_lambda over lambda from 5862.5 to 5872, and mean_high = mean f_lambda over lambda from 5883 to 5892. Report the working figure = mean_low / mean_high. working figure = 1.14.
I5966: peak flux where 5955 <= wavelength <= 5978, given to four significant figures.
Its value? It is 2.282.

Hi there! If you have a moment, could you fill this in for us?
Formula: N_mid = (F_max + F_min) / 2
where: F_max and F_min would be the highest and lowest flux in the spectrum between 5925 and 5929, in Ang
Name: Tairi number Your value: 2.13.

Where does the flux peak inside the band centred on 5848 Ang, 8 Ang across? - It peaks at 5851.03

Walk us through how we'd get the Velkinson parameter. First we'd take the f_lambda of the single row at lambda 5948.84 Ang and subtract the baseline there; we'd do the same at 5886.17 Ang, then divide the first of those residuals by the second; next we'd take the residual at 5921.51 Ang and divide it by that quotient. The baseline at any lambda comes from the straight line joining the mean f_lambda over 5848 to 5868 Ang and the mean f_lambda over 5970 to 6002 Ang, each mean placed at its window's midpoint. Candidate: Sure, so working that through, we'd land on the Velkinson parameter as -0.10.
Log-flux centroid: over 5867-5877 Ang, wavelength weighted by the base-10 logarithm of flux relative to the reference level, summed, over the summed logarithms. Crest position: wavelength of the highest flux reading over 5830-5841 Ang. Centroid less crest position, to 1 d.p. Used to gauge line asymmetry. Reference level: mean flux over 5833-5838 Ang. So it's 38.1 Ang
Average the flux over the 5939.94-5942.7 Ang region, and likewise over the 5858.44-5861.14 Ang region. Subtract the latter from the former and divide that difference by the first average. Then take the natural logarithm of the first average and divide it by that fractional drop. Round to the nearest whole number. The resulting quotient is 12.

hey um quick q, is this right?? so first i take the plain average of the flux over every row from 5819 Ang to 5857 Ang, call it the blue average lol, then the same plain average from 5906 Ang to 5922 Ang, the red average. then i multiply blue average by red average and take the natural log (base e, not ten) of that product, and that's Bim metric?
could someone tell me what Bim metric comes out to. 1.61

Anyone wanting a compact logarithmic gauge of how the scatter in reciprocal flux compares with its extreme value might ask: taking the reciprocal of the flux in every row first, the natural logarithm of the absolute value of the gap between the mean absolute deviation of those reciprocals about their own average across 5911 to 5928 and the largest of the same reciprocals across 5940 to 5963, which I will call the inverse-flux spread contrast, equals -0.76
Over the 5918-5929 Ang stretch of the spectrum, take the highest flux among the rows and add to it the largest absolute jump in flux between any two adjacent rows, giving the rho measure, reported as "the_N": 2.36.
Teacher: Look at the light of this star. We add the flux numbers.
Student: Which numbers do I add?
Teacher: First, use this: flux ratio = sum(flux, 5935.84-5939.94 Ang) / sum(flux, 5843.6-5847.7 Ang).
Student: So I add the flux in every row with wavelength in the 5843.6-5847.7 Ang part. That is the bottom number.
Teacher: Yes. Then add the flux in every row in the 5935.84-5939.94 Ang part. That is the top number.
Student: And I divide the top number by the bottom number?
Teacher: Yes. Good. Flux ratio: 1.0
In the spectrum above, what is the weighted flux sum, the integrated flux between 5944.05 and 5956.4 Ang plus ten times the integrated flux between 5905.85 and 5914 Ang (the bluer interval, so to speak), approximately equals 207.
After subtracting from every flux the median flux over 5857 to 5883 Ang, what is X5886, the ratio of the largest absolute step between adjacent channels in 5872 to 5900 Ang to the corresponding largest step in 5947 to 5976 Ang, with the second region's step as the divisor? 0.69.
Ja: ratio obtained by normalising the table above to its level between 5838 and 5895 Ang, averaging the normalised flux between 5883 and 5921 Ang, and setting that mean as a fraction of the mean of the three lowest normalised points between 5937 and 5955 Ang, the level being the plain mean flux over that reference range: 0.95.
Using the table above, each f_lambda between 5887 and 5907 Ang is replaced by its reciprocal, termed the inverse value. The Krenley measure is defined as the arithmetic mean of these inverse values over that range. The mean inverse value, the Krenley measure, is 0.527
